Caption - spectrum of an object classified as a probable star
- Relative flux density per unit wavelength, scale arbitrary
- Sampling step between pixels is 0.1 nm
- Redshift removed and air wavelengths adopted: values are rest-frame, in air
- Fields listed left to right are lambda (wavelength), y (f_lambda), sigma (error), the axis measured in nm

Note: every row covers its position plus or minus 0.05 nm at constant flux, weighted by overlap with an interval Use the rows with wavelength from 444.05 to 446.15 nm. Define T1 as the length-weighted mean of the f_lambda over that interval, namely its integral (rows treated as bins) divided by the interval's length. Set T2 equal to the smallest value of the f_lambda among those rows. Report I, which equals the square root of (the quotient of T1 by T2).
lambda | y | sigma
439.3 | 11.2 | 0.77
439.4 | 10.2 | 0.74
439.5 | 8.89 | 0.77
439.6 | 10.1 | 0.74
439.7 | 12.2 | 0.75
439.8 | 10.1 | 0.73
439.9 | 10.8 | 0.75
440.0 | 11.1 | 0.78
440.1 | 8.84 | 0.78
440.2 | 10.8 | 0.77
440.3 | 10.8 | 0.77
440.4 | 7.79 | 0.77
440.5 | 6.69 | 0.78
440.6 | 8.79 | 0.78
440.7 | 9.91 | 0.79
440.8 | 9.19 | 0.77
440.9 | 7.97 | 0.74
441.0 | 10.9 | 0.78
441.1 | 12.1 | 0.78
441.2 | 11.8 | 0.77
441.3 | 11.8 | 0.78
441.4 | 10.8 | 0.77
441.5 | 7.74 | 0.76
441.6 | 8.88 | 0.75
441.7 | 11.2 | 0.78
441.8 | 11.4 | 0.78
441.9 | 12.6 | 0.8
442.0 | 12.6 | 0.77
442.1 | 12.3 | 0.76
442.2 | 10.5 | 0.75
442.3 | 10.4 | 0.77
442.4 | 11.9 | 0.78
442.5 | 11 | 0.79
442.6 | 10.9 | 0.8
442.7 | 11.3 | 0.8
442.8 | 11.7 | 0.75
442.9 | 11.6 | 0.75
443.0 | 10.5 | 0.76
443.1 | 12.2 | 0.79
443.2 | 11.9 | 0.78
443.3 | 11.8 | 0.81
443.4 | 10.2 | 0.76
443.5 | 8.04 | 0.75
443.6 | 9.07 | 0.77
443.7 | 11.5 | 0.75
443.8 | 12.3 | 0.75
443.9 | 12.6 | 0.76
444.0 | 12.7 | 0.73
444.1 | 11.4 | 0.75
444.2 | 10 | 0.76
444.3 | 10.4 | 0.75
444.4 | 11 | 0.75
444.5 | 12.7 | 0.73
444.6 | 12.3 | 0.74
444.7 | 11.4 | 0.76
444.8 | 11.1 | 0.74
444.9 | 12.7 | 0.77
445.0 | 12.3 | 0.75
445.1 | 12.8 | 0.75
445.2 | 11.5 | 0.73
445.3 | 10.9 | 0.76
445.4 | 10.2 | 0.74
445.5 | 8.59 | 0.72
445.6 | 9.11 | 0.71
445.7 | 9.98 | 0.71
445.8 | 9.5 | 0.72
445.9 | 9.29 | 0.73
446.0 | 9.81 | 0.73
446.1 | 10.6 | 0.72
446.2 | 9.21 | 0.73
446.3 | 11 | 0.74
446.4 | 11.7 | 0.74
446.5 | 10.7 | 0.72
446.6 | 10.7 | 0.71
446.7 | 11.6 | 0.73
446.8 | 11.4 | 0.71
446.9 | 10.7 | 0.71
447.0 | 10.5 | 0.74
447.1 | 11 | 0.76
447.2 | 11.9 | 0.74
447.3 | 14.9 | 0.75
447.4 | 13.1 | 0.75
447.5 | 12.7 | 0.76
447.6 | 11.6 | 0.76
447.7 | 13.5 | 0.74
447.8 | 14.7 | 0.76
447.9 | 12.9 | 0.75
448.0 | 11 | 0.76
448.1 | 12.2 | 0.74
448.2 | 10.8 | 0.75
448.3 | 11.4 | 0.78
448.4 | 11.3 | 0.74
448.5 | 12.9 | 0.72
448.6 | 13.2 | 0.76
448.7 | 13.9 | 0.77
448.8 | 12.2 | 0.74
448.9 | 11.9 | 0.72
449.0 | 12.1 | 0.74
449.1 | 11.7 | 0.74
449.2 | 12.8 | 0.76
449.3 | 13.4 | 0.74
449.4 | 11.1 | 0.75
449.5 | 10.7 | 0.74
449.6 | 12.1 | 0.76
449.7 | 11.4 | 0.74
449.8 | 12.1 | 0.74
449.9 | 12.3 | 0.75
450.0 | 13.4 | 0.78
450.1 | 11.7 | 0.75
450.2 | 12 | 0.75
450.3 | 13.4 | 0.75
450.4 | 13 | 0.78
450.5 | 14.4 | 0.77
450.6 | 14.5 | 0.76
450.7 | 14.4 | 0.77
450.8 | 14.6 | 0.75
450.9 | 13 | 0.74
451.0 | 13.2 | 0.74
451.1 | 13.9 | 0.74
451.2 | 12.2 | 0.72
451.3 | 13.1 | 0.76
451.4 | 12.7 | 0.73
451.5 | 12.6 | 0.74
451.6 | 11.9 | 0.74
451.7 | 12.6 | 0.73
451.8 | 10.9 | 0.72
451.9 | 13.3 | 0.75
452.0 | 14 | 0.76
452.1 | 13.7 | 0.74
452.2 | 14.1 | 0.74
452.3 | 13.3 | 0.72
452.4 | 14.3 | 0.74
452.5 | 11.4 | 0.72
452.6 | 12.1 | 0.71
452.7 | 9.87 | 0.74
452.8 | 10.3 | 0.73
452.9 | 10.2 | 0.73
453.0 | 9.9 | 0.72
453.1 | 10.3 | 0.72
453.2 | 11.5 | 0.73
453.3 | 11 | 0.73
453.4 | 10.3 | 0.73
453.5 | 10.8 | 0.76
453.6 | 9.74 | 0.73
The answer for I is 1.12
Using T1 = 10.8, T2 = 8.59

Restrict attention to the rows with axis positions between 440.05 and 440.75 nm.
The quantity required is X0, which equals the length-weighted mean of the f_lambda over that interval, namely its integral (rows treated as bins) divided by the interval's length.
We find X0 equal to 9.1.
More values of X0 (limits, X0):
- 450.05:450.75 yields 13.3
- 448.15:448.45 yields 11.2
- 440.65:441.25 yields 10.3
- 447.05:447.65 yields 12.5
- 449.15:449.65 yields 12.0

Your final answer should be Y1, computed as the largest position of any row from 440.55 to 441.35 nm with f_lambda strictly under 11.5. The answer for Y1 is 441.0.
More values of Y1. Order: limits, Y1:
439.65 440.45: 440.4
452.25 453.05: 453.0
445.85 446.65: 446.6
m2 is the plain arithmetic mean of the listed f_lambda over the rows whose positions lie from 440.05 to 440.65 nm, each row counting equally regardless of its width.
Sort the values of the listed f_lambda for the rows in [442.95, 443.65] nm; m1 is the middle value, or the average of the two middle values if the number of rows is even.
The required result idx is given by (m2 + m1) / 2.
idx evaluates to 9.7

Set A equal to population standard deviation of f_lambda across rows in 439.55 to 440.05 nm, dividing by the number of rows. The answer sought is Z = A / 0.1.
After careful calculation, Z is 7.8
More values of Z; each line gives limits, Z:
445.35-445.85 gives 5.8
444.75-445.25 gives 6.7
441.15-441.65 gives 16.3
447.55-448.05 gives 13.2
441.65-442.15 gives 6.0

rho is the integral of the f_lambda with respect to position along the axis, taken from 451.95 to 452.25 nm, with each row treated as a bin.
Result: 4.2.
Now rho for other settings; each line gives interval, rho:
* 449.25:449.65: 4.7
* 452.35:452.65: 3.8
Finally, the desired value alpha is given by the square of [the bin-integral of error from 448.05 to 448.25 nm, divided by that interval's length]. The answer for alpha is 0.555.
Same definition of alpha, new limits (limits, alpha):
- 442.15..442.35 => 0.578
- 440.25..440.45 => 0.593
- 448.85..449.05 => 0.533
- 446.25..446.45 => 0.548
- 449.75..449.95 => 0.555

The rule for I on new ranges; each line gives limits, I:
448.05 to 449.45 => 1.06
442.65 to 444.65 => 1.18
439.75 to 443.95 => 1.26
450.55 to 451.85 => 1.09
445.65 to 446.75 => 1.06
